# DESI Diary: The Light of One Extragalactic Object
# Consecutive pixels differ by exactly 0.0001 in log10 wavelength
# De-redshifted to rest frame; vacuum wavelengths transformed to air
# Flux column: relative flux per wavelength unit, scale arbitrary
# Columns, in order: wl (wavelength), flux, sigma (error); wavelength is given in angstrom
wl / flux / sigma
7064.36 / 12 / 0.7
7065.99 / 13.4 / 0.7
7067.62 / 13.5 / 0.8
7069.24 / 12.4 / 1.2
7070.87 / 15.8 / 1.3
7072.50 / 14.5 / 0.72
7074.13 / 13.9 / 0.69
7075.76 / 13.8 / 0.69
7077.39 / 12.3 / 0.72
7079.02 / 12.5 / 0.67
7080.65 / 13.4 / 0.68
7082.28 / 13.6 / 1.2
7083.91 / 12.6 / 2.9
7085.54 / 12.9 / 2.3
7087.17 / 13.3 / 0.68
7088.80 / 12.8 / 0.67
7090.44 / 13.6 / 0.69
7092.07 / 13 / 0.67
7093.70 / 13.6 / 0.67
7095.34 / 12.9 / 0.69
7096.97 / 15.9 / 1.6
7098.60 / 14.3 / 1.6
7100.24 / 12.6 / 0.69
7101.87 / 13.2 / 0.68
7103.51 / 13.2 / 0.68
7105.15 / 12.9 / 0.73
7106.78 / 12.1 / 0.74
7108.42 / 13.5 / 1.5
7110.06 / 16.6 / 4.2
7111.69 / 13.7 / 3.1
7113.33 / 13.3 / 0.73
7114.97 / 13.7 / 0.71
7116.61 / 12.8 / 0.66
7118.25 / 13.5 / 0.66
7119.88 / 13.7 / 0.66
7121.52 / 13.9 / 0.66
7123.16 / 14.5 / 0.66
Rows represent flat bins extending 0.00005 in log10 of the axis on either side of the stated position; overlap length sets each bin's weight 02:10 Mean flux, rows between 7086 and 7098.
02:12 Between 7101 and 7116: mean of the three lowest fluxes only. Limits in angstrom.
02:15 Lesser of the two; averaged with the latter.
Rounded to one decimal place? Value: 12.7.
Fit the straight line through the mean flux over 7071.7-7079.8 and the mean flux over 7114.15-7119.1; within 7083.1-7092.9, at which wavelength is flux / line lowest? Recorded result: 7083.91 angstrom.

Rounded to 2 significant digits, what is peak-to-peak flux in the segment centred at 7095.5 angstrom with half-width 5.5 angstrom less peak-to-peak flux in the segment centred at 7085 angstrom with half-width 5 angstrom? 2.3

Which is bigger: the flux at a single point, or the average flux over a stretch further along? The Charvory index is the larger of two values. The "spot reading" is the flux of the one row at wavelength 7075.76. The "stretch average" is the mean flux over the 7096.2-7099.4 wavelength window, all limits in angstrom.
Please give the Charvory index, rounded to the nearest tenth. 15.1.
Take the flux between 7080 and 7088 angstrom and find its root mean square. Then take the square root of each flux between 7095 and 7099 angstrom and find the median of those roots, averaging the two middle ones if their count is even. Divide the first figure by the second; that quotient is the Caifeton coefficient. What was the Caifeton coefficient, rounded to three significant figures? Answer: 3.48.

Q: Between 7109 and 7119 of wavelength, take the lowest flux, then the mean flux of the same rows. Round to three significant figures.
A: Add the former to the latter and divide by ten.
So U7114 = 2.67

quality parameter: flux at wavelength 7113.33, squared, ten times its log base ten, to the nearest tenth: 22.5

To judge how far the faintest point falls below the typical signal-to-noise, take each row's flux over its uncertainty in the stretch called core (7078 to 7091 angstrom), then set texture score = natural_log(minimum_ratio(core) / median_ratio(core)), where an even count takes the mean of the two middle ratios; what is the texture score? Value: -1.5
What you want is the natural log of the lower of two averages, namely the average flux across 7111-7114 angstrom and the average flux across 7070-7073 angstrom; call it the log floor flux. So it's 2.60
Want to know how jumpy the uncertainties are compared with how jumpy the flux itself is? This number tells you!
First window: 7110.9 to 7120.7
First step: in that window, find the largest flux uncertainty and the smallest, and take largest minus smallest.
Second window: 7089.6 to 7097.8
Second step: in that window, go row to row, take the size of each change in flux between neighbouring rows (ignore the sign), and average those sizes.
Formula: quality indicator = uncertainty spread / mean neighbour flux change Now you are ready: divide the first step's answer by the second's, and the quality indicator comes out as 2.0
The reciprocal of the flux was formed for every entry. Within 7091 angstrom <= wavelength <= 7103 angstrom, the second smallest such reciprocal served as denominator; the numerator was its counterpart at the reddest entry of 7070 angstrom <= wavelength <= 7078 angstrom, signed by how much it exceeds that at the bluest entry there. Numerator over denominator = 0.26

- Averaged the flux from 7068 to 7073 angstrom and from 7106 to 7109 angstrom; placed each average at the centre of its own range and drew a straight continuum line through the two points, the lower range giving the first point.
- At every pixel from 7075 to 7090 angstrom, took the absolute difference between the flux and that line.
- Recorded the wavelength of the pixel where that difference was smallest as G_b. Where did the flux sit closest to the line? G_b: 7082.28 angstrom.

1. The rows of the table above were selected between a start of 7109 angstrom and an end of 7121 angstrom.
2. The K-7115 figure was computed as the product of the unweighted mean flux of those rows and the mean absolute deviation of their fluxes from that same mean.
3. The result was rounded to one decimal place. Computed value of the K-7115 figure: 10.7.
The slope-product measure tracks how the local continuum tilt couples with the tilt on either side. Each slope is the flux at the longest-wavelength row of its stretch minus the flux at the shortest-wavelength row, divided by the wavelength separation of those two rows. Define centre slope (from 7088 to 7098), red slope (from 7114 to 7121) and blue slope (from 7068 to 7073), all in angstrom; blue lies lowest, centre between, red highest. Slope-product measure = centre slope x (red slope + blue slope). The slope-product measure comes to 0.24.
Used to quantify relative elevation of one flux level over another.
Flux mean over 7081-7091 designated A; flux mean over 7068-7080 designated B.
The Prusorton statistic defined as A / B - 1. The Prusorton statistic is -0.034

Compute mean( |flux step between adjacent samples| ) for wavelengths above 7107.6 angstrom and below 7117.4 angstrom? 1.54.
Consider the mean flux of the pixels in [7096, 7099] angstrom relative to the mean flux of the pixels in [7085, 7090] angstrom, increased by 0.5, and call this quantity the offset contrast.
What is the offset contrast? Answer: 1.66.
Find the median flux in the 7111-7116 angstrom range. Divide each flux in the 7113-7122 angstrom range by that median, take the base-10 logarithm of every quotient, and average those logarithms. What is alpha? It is -0.007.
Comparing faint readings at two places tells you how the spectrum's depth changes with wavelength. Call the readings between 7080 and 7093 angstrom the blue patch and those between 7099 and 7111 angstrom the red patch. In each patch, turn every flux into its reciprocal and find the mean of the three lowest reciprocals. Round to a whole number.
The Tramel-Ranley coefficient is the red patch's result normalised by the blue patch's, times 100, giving 95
